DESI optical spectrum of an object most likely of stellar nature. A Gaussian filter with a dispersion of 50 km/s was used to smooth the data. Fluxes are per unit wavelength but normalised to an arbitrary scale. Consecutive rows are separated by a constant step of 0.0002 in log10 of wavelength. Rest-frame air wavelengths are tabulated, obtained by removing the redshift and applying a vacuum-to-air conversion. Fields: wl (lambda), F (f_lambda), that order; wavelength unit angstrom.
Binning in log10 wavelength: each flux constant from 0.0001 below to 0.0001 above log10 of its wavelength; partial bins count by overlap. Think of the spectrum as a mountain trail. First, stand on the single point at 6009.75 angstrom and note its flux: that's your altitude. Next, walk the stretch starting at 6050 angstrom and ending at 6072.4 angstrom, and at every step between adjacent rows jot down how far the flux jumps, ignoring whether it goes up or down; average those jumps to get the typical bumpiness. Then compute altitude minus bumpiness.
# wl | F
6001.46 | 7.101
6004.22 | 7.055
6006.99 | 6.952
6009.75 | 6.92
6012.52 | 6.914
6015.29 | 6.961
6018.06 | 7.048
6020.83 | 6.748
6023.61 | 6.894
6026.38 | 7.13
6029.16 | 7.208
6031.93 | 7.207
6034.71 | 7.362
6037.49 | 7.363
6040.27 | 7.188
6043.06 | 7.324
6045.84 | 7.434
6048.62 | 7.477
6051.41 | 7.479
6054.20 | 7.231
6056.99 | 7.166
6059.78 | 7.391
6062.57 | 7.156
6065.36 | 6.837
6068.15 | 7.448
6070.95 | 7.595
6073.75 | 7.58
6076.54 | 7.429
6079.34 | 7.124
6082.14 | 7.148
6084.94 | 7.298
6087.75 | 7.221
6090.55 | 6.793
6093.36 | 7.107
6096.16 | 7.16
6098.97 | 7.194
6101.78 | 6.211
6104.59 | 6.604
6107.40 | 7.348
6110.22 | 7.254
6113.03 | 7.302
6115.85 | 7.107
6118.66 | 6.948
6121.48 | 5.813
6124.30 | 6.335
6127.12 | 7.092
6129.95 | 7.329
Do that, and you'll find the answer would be 6.66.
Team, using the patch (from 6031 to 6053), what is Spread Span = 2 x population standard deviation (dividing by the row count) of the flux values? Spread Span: 0.21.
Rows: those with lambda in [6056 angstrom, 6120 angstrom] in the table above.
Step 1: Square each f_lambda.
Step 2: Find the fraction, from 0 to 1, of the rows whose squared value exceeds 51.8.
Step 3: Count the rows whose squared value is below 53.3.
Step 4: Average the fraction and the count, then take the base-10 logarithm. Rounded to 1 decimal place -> 0.9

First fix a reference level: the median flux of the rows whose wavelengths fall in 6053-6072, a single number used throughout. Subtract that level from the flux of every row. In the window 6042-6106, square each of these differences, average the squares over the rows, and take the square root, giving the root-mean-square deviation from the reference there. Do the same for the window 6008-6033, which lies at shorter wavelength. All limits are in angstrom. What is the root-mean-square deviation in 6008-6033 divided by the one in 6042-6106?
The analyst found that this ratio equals 0.84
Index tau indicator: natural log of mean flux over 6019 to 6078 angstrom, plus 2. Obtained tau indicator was 3.98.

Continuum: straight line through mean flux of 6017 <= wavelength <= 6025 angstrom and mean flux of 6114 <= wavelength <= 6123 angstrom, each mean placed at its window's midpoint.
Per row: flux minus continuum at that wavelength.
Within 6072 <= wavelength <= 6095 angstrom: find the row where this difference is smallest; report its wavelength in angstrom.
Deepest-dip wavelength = 6090.55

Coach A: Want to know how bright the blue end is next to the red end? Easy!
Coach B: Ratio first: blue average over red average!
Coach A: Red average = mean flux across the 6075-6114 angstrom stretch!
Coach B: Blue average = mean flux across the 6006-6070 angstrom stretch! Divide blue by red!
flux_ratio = 1.01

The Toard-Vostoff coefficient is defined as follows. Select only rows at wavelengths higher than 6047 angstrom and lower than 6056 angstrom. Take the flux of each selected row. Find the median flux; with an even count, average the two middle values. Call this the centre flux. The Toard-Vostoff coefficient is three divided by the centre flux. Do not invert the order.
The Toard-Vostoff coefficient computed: 0.4012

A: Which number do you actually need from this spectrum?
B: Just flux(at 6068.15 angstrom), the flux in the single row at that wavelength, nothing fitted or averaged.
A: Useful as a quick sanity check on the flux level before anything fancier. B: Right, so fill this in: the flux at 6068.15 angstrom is 7.448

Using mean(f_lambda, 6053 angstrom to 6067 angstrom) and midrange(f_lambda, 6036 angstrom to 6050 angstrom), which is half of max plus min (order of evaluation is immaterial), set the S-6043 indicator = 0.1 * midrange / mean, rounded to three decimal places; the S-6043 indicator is 0.102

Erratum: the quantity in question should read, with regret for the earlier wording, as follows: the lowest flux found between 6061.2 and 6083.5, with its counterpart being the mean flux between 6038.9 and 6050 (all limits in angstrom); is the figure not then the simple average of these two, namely 7.10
